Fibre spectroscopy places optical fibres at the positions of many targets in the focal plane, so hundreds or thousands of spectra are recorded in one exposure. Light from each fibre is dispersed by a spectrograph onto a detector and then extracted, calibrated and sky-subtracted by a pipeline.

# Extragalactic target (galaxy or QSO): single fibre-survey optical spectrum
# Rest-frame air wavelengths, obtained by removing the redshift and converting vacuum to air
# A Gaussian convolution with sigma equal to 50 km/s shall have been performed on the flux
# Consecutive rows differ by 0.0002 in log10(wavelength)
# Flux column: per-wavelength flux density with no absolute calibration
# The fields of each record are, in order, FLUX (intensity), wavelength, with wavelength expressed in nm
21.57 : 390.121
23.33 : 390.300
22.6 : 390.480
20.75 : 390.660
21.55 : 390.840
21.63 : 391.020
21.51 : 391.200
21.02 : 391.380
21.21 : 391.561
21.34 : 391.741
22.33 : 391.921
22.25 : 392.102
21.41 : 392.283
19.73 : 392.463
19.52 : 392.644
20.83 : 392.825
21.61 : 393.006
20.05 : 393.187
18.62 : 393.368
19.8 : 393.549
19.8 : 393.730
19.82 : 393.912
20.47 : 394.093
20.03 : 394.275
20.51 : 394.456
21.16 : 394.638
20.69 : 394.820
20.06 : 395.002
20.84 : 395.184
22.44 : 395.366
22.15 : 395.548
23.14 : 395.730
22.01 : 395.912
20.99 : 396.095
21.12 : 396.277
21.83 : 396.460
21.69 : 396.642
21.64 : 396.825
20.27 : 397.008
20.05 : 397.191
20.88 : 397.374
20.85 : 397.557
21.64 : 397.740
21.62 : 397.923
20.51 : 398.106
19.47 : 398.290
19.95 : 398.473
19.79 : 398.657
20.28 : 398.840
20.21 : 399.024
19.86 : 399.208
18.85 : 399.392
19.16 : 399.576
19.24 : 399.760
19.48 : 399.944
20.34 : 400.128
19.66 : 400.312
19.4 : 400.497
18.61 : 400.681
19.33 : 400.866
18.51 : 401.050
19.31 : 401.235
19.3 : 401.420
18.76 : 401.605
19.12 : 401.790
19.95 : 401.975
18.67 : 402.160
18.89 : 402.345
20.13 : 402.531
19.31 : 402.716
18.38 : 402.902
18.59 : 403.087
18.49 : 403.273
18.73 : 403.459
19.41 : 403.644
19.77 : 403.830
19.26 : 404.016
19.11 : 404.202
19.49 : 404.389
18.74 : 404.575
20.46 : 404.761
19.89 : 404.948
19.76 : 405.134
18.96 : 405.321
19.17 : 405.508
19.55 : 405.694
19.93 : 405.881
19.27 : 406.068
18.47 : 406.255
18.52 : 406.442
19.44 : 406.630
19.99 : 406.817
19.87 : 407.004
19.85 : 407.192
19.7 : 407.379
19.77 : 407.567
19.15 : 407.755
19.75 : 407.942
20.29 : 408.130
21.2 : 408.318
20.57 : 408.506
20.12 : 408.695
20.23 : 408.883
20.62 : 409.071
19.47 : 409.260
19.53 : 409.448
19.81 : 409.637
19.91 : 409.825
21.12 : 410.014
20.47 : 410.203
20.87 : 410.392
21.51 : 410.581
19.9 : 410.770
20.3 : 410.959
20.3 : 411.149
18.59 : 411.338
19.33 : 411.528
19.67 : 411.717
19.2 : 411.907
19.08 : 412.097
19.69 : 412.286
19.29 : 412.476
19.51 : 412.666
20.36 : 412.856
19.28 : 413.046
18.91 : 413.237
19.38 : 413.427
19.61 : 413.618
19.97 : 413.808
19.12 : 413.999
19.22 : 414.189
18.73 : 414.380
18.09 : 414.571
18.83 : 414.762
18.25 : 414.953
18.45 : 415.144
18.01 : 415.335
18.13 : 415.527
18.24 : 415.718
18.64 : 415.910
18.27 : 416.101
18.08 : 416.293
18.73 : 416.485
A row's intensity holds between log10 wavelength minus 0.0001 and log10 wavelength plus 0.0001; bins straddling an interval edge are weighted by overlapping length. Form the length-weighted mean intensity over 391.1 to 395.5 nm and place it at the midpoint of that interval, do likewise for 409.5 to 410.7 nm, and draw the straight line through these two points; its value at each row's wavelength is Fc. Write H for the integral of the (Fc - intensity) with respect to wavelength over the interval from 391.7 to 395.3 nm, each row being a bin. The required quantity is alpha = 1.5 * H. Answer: 1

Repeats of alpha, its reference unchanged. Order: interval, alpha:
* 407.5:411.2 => 2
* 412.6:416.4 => 10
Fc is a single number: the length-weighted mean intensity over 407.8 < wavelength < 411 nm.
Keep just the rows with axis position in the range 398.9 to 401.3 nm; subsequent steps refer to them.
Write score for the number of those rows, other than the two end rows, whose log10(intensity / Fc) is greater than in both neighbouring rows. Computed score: 2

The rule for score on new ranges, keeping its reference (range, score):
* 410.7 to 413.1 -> 3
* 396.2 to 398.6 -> 3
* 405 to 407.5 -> 2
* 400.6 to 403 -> 4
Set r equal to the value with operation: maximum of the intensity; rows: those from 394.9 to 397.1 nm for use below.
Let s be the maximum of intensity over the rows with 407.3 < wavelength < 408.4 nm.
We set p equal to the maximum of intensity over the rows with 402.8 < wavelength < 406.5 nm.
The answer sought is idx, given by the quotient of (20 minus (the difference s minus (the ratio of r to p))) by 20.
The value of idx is 0.00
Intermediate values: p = 20.46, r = 23.14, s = 21.2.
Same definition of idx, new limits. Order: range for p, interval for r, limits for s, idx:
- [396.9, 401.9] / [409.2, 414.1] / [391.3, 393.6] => -0.07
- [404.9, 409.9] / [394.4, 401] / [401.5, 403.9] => 0.05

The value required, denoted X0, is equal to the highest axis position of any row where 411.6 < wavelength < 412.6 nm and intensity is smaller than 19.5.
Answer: 412.476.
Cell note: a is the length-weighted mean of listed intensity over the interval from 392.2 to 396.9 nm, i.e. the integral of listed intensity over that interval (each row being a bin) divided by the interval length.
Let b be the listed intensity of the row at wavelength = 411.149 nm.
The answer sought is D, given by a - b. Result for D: 0.5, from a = 20.8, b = 20.3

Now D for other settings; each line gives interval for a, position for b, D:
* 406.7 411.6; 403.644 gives 0.7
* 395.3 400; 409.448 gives 1.2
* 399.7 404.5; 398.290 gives -0.3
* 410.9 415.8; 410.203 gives -1.3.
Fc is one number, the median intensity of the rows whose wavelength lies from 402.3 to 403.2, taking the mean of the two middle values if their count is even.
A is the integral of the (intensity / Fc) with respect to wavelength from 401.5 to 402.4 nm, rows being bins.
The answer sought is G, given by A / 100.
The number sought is 0.0091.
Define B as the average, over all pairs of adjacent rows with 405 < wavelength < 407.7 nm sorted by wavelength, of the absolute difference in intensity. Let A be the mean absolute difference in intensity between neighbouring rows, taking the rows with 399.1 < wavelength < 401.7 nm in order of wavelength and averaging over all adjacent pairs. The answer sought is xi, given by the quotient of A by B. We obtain 1.39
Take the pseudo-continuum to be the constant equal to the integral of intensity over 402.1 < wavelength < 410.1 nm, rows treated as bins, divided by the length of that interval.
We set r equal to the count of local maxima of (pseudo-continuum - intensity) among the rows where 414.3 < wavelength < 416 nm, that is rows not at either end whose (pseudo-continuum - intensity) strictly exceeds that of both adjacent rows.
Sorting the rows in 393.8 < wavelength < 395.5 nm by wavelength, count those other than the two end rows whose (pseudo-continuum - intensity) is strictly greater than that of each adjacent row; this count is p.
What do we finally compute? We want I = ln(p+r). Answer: 1.6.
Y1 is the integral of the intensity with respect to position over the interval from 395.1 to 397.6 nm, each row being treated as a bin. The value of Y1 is 54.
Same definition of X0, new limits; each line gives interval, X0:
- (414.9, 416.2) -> 416.101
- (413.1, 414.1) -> 413.999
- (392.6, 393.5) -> 393.368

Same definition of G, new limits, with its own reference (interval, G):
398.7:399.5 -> 0.0084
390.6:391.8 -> 0.0135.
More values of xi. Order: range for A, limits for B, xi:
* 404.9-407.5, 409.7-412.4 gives 0.58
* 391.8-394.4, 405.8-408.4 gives 1.69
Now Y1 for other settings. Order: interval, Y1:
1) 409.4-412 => 52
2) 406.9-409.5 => 52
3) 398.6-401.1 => 49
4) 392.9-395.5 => 53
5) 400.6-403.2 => 50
